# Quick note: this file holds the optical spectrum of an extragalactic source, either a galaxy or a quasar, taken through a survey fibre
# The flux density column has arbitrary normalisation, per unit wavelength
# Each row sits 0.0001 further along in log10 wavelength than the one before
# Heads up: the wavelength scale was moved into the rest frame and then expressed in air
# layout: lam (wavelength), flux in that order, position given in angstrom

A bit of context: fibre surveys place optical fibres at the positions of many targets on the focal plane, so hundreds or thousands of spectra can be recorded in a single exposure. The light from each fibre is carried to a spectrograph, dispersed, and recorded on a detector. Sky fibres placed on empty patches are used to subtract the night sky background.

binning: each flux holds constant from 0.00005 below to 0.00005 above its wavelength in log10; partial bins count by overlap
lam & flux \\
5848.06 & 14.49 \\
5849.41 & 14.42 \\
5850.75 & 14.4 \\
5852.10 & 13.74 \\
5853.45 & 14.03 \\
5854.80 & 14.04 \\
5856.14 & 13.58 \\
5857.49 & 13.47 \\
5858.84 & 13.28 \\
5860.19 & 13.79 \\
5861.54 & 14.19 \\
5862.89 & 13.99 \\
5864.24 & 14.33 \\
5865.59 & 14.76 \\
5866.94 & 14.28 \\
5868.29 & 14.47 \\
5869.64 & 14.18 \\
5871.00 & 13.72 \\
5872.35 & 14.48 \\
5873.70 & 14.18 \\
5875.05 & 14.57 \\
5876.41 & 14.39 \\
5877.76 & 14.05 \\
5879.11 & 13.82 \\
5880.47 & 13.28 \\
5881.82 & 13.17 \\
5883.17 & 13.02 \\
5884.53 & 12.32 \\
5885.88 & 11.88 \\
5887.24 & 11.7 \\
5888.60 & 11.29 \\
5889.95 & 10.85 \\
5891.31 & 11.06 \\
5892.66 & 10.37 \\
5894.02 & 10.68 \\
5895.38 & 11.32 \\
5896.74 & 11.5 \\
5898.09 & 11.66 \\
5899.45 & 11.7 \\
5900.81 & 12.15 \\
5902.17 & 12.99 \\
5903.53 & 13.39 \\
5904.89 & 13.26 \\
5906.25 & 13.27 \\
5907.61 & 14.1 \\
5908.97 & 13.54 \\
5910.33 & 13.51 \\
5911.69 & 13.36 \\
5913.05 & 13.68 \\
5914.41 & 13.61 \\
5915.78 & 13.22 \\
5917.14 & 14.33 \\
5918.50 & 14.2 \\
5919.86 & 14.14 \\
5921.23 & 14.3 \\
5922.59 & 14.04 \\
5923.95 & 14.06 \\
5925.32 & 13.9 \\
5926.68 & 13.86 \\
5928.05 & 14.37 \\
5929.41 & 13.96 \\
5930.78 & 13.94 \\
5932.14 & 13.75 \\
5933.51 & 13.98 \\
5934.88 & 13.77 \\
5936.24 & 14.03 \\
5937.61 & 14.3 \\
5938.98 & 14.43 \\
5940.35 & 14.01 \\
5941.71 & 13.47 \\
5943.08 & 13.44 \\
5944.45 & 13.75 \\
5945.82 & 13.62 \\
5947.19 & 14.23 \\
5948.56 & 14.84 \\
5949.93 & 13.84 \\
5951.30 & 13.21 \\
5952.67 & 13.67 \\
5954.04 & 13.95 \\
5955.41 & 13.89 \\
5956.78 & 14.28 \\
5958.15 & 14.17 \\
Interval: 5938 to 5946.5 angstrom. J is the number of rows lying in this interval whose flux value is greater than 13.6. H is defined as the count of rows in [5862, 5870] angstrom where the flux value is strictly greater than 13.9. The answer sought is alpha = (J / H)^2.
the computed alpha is 0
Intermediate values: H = 6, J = 4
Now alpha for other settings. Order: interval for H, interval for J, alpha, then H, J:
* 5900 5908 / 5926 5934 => 36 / 1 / 6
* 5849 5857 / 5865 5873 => 2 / 4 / 6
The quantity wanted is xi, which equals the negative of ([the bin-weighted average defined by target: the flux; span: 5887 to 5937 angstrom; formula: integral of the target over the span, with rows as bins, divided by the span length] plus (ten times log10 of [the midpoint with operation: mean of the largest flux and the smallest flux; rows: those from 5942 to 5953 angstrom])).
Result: -24.5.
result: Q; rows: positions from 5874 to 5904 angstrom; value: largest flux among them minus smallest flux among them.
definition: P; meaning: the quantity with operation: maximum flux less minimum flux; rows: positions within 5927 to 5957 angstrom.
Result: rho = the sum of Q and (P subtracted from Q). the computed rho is 6.8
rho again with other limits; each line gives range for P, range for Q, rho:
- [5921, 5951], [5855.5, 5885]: 3.5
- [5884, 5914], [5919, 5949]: -0.9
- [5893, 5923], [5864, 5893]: 5.1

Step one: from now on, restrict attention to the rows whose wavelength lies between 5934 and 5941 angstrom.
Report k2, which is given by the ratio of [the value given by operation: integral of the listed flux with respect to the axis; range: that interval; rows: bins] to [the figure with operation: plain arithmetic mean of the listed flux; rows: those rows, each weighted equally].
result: 7.0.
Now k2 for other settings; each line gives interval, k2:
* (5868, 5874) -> 6.0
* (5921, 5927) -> 6.0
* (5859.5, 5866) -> 6.5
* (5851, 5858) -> 7.0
